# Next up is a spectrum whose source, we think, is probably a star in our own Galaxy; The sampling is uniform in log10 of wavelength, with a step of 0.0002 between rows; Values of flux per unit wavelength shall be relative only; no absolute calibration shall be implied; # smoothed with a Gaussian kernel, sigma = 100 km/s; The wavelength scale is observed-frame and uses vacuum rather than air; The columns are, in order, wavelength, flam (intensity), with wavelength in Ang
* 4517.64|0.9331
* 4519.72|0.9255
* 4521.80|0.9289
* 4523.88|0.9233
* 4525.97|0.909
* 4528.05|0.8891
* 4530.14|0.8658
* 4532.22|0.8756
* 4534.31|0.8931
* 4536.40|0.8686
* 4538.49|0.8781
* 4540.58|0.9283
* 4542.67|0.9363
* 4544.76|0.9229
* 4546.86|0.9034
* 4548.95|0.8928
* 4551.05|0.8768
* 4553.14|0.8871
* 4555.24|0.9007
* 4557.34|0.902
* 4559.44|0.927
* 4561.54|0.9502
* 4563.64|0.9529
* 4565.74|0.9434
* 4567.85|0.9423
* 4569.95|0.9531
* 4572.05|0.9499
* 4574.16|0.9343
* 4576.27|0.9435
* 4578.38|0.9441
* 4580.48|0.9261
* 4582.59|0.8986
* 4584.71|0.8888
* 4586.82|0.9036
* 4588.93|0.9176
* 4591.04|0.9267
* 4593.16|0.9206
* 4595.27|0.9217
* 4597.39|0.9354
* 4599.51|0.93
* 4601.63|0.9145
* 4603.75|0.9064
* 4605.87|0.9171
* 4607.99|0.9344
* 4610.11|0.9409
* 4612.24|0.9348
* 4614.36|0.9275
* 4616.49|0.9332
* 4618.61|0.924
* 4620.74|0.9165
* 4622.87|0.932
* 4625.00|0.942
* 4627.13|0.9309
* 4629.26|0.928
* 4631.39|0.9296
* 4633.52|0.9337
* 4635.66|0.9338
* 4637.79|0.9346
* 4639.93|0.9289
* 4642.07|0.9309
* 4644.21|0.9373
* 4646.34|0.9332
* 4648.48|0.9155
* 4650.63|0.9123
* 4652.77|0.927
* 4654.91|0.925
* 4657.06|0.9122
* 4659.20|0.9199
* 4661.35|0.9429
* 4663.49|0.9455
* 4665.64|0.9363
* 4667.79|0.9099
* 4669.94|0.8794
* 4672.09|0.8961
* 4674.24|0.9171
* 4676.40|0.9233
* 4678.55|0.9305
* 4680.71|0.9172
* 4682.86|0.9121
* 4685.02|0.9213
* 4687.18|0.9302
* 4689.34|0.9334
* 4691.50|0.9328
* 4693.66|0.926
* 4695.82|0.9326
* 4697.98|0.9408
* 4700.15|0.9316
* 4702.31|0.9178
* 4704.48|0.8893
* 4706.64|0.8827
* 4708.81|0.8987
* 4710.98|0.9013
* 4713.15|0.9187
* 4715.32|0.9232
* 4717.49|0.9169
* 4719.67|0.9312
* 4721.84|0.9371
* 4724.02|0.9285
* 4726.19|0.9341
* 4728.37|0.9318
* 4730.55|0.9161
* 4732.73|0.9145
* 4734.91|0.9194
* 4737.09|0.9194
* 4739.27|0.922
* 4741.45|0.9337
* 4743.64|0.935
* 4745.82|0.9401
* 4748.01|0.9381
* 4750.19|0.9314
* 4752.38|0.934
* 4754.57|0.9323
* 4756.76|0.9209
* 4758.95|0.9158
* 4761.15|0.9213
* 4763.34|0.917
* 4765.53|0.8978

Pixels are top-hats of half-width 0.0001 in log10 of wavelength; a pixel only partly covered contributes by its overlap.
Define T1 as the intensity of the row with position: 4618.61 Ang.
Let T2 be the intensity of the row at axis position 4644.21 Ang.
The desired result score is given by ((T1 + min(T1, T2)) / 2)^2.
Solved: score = 0.85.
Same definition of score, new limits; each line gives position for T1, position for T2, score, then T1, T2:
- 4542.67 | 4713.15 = 0.86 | 0.9363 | 0.9187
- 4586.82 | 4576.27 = 0.82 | 0.9036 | 0.9435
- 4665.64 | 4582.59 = 0.84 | 0.9363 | 0.8986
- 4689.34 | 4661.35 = 0.87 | 0.9334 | 0.9429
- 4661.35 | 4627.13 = 0.88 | 0.9429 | 0.9309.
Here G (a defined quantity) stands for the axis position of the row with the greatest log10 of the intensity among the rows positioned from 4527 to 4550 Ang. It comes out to 4542.67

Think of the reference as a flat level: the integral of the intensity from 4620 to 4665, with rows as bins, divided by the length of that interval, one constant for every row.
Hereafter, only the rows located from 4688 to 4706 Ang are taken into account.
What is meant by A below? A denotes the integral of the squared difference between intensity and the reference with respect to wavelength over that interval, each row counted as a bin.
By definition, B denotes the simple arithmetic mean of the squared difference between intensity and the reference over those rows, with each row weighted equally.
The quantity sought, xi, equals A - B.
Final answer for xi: 0.005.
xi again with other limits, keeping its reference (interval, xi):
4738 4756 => 0.001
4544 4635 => 0.033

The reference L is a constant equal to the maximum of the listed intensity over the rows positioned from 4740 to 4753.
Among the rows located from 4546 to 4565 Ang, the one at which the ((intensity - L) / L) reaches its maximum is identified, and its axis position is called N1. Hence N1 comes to 4563.64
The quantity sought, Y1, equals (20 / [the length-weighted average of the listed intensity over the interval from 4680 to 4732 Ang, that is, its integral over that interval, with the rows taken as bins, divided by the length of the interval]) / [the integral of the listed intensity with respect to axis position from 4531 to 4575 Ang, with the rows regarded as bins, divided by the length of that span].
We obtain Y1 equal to 23.7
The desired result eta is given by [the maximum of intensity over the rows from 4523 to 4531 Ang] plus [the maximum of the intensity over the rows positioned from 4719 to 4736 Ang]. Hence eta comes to 1.86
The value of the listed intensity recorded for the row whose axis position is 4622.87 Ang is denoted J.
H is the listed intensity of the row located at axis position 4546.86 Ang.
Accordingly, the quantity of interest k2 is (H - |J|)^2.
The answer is 0.0008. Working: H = 0.9034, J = 0.932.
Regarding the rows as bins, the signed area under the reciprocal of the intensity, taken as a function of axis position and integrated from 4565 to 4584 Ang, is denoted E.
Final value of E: 20.3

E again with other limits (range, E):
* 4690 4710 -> 21.8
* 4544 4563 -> 20.9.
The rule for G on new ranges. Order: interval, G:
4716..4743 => 4721.84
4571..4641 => 4572.05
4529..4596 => 4569.95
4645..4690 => 4663.49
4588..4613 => 4610.11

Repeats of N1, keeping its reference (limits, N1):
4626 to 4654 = 4644.21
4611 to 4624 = 4612.24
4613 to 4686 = 4663.49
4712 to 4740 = 4721.84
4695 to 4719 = 4697.98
